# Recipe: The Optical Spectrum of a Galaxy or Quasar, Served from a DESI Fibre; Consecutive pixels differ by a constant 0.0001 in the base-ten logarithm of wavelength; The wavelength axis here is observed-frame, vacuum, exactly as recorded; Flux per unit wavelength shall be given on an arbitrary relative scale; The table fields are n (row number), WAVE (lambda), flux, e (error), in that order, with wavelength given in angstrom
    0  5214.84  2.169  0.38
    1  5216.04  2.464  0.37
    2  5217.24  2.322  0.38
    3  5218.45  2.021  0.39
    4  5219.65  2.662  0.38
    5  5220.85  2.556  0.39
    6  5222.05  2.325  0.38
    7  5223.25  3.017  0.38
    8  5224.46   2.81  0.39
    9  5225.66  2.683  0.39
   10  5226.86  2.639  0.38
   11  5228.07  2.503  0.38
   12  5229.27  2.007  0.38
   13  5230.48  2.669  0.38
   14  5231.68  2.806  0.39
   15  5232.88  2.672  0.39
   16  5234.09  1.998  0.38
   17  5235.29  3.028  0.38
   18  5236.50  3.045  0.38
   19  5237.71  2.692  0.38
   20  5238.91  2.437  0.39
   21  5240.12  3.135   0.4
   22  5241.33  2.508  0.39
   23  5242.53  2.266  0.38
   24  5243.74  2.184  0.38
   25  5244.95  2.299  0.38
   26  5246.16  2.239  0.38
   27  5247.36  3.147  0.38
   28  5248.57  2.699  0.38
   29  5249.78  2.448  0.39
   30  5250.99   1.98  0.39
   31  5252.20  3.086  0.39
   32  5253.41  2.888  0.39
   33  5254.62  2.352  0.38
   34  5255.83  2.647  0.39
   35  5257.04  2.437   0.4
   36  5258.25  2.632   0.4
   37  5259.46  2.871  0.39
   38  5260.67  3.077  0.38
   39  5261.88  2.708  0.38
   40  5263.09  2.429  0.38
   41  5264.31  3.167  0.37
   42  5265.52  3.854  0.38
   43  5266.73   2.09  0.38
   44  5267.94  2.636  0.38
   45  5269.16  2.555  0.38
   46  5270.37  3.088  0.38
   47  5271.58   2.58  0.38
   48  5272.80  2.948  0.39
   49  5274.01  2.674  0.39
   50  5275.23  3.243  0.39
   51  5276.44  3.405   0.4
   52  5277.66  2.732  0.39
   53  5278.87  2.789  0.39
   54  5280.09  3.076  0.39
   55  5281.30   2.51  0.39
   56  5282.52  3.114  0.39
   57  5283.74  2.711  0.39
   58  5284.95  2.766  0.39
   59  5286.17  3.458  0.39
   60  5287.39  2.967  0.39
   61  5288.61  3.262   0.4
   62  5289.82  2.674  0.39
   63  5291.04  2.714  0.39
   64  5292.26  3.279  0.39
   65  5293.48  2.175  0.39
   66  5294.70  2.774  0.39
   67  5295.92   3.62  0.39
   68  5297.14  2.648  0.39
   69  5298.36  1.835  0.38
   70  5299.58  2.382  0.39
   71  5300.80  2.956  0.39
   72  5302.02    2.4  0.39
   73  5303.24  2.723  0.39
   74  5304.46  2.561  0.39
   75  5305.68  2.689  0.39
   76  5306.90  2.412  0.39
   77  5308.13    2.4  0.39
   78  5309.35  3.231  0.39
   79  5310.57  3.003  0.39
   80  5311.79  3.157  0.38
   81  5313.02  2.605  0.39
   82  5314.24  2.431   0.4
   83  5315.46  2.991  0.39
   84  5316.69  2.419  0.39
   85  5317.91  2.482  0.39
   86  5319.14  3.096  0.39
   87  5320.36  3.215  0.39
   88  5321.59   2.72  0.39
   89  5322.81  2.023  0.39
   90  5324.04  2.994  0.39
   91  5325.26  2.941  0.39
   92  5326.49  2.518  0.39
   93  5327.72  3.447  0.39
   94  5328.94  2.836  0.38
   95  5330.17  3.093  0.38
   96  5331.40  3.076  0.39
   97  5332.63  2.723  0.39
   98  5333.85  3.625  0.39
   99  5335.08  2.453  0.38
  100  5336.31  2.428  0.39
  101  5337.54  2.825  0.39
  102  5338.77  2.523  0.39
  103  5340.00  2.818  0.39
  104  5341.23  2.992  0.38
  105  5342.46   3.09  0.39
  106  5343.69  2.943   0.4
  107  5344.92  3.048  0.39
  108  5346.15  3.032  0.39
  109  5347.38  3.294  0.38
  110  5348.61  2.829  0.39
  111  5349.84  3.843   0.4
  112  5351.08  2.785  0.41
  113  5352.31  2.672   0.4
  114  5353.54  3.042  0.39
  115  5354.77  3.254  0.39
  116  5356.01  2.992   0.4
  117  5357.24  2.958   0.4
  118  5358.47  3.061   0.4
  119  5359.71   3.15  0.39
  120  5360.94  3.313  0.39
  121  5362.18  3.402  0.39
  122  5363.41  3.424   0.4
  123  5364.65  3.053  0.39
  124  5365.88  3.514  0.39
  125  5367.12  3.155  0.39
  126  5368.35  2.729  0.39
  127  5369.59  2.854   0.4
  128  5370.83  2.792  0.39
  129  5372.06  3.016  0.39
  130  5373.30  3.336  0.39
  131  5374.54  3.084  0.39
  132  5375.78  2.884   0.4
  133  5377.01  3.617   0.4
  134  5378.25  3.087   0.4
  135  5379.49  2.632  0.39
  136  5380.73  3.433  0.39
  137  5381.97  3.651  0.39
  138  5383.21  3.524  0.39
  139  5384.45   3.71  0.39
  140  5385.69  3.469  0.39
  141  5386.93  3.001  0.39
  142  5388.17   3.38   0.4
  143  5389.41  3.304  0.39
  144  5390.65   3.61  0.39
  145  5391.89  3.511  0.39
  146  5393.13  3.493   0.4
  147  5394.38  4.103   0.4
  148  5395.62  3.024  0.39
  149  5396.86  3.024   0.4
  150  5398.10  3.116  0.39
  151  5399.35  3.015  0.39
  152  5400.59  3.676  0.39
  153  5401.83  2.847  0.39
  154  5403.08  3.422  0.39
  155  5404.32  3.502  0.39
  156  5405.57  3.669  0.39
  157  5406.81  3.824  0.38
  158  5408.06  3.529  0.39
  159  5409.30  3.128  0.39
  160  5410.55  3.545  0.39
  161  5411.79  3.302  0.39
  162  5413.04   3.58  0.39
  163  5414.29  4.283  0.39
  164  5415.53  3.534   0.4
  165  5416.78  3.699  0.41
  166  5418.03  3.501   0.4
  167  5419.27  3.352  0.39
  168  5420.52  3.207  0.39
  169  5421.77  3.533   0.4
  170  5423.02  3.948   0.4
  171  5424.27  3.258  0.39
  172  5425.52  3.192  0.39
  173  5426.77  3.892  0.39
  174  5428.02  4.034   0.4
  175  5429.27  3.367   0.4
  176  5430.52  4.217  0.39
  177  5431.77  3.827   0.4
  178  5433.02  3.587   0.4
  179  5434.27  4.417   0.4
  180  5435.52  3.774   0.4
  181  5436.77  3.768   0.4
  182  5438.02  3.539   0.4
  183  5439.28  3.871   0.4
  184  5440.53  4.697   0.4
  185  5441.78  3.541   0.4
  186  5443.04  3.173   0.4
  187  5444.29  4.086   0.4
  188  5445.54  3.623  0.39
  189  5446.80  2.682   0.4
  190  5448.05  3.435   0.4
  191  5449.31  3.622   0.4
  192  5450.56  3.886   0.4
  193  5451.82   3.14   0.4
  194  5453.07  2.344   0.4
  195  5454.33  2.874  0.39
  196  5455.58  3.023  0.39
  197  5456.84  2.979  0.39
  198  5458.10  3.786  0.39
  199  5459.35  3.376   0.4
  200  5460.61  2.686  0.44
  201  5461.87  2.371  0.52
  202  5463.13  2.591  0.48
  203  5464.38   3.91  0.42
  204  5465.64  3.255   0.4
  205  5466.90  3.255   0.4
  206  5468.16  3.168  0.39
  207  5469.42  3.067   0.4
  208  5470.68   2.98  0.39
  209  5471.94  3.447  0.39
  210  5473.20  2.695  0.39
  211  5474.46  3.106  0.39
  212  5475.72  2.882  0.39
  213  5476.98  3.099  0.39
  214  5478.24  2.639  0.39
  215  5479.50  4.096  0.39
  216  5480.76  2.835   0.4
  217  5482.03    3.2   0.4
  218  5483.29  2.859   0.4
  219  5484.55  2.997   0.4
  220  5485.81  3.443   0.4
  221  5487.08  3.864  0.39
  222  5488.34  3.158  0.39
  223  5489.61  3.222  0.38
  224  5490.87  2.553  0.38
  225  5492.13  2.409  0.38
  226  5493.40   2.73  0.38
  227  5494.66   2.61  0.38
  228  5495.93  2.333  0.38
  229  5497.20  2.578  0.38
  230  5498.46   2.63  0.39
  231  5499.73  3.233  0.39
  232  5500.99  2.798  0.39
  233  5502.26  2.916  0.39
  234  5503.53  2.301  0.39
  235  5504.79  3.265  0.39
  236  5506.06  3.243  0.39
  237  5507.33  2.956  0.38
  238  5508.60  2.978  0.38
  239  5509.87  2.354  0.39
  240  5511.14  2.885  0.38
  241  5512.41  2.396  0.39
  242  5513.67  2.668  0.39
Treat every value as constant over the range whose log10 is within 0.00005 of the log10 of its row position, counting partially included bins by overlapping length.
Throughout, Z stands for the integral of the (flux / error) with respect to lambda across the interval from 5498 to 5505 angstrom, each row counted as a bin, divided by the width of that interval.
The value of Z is 7.3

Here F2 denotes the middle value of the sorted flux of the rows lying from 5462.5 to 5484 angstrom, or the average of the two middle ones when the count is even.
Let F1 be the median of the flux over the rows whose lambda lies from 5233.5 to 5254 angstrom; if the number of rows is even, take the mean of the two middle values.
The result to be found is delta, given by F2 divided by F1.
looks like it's 1.24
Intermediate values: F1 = 2.51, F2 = 3.10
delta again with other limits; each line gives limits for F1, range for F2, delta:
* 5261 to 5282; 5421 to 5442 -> 1.38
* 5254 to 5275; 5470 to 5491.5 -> 1.17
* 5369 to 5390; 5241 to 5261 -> 0.76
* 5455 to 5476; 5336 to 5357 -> 0.98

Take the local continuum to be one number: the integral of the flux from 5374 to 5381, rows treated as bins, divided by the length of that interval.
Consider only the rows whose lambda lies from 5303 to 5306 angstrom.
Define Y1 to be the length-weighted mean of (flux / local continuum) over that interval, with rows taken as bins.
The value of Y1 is 0.85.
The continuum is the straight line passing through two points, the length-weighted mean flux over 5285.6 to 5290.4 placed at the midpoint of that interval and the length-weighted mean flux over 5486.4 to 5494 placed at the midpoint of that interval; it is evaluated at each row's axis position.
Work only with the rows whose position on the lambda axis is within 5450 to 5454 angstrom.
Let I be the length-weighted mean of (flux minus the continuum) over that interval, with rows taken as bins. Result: 0.1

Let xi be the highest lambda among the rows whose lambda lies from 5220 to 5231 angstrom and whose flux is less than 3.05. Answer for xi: 5230.48 angstrom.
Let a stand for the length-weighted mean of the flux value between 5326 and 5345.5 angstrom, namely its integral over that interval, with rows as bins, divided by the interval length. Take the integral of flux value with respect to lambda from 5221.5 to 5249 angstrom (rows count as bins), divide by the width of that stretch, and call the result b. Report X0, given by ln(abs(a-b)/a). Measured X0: -2.3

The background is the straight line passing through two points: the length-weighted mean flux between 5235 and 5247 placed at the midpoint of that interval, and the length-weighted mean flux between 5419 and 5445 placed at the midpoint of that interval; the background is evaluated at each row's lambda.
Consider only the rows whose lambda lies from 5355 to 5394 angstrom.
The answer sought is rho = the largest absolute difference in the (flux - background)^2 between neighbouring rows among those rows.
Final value 0.6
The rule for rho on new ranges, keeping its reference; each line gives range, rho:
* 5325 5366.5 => 0.4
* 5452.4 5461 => 1.3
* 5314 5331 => 1.1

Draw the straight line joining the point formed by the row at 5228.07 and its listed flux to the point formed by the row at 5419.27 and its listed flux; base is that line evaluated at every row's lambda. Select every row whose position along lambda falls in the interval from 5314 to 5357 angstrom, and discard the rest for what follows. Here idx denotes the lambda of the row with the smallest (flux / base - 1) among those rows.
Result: 5322.81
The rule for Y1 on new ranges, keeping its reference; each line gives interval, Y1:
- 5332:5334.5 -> 1.02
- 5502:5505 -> 0.89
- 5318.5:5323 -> 0.91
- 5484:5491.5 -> 1.03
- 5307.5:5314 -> 0.92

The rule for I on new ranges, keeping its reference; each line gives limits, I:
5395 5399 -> 0.0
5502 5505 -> -0.2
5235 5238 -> -0.2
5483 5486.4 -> 0.1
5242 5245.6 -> -0.9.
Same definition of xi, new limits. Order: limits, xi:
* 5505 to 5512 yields 5511.14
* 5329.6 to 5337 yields 5336.31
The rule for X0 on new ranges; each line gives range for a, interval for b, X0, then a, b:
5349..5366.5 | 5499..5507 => -2.7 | 3.17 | 2.96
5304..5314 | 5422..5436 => -1.0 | 2.75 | 3.77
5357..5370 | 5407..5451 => -1.9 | 3.16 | 3.65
